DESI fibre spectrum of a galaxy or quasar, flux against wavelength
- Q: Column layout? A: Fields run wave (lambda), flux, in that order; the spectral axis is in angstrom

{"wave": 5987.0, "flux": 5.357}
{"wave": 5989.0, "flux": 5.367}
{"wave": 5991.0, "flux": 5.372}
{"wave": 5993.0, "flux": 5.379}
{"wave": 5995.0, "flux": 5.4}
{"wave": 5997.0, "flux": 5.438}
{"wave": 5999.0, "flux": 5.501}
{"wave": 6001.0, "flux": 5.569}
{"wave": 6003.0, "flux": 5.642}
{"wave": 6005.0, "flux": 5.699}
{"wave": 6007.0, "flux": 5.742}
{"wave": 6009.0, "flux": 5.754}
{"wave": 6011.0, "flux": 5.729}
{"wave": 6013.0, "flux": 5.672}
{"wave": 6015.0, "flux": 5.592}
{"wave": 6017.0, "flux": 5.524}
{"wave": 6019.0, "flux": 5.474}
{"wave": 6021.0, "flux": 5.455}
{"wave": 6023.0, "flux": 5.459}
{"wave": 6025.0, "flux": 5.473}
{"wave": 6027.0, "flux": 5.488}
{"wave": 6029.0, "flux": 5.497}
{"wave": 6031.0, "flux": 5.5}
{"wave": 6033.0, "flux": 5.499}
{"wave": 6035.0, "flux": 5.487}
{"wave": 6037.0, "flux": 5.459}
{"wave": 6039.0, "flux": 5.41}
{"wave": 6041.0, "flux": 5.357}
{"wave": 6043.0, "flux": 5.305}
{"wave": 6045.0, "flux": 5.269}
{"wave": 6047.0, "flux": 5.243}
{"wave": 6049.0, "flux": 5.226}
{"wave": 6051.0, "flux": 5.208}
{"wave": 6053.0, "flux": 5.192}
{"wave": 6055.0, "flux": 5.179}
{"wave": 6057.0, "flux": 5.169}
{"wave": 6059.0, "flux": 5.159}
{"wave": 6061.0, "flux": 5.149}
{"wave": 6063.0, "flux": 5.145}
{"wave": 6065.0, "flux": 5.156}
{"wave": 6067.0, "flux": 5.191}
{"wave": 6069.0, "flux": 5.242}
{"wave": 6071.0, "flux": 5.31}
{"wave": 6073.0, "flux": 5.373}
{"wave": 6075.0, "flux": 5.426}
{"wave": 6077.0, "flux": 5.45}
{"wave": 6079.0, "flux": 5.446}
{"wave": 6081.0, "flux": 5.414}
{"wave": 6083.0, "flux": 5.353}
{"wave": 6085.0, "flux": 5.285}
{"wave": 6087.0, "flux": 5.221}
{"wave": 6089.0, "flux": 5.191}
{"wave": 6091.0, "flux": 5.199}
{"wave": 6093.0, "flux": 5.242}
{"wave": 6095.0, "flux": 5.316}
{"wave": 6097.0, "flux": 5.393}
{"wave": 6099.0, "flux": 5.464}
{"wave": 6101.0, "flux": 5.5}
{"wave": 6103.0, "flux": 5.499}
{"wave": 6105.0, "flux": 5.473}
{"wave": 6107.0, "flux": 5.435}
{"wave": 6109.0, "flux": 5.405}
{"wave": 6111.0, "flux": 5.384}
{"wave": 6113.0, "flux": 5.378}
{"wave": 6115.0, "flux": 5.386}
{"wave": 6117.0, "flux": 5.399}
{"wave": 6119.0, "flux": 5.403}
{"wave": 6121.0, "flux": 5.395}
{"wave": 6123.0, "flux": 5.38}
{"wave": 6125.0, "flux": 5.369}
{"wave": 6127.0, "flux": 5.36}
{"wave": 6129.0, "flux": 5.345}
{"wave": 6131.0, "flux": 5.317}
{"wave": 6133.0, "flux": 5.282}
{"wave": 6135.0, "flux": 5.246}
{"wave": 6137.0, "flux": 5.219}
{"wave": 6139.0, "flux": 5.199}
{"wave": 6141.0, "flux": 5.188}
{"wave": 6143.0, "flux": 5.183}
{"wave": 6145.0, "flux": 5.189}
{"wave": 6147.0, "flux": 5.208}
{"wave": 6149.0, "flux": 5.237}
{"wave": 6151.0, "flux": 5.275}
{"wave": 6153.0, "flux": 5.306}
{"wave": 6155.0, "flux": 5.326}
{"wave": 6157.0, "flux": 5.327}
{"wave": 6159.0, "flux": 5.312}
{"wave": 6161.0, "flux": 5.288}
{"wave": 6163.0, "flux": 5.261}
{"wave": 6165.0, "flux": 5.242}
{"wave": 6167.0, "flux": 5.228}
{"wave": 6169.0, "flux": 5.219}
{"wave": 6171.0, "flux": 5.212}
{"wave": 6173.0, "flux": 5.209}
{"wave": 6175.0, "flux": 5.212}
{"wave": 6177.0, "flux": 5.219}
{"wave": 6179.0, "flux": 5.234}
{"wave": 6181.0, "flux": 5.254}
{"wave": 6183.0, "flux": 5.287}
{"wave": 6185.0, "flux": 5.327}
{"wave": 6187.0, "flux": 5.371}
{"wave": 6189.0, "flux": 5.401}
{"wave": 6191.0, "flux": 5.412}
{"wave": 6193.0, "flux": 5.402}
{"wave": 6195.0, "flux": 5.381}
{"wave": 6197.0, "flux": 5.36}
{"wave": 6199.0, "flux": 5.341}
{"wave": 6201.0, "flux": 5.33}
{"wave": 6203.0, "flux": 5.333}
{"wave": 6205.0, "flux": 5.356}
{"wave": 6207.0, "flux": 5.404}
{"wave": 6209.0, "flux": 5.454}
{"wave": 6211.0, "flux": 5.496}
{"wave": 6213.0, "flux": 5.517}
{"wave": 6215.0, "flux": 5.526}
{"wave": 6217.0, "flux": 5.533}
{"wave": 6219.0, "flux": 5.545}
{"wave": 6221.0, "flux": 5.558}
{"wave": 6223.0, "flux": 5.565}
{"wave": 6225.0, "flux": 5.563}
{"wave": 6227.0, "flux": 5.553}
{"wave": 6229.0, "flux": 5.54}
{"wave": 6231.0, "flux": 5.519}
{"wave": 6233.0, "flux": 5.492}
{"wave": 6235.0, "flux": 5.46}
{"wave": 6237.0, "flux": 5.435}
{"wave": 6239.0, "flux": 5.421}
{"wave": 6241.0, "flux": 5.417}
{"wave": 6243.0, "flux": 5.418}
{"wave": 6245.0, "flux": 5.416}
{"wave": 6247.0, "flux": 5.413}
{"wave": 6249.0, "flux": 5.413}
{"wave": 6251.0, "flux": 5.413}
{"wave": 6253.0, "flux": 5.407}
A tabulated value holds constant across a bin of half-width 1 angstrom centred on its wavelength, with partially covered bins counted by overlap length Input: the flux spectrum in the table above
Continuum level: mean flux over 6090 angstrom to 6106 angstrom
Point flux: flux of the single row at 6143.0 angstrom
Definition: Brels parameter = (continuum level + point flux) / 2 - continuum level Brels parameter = -0.10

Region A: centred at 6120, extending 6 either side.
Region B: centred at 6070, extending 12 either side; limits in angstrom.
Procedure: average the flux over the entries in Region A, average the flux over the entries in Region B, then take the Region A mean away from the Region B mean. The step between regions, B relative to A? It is -0.10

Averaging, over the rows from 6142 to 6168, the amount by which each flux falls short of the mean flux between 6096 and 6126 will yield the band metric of 0.16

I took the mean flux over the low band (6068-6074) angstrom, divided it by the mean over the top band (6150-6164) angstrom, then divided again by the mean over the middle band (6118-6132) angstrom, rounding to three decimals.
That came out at 0.187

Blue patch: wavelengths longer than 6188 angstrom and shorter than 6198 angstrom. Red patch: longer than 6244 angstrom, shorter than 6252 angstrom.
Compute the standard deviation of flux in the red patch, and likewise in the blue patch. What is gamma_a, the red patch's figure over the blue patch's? 0.07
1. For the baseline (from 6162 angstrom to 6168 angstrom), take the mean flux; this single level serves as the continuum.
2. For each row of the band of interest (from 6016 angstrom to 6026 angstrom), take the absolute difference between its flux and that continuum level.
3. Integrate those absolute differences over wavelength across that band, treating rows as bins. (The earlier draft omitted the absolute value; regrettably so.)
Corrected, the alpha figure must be 2.3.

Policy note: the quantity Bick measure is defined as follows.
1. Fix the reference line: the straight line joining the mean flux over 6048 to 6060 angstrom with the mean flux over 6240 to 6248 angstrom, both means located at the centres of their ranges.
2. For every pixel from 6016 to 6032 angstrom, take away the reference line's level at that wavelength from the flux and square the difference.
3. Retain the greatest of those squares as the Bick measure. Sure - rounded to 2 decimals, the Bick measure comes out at 0.14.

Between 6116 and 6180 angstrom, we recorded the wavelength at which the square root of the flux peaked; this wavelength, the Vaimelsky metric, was 6119.0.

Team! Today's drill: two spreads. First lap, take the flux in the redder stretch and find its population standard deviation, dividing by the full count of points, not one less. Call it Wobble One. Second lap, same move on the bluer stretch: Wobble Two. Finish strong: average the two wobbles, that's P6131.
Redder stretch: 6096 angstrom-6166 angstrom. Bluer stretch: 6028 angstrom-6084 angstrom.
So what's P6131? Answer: 0.11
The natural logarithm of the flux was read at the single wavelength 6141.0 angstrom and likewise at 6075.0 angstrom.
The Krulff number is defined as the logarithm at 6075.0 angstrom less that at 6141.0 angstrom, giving 0.045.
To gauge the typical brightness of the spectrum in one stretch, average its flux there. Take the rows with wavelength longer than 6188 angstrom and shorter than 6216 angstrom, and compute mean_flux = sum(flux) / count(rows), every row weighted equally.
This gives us 5.41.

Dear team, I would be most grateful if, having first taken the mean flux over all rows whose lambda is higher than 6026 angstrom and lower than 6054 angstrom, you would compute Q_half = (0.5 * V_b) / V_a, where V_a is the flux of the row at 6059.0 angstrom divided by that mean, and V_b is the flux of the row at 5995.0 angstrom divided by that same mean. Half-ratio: 0.523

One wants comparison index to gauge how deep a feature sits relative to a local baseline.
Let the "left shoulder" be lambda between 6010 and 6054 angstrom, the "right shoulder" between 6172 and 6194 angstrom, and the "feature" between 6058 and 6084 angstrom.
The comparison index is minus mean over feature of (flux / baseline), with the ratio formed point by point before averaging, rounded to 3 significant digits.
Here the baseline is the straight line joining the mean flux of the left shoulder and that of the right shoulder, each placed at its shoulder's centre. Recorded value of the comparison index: -0.980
